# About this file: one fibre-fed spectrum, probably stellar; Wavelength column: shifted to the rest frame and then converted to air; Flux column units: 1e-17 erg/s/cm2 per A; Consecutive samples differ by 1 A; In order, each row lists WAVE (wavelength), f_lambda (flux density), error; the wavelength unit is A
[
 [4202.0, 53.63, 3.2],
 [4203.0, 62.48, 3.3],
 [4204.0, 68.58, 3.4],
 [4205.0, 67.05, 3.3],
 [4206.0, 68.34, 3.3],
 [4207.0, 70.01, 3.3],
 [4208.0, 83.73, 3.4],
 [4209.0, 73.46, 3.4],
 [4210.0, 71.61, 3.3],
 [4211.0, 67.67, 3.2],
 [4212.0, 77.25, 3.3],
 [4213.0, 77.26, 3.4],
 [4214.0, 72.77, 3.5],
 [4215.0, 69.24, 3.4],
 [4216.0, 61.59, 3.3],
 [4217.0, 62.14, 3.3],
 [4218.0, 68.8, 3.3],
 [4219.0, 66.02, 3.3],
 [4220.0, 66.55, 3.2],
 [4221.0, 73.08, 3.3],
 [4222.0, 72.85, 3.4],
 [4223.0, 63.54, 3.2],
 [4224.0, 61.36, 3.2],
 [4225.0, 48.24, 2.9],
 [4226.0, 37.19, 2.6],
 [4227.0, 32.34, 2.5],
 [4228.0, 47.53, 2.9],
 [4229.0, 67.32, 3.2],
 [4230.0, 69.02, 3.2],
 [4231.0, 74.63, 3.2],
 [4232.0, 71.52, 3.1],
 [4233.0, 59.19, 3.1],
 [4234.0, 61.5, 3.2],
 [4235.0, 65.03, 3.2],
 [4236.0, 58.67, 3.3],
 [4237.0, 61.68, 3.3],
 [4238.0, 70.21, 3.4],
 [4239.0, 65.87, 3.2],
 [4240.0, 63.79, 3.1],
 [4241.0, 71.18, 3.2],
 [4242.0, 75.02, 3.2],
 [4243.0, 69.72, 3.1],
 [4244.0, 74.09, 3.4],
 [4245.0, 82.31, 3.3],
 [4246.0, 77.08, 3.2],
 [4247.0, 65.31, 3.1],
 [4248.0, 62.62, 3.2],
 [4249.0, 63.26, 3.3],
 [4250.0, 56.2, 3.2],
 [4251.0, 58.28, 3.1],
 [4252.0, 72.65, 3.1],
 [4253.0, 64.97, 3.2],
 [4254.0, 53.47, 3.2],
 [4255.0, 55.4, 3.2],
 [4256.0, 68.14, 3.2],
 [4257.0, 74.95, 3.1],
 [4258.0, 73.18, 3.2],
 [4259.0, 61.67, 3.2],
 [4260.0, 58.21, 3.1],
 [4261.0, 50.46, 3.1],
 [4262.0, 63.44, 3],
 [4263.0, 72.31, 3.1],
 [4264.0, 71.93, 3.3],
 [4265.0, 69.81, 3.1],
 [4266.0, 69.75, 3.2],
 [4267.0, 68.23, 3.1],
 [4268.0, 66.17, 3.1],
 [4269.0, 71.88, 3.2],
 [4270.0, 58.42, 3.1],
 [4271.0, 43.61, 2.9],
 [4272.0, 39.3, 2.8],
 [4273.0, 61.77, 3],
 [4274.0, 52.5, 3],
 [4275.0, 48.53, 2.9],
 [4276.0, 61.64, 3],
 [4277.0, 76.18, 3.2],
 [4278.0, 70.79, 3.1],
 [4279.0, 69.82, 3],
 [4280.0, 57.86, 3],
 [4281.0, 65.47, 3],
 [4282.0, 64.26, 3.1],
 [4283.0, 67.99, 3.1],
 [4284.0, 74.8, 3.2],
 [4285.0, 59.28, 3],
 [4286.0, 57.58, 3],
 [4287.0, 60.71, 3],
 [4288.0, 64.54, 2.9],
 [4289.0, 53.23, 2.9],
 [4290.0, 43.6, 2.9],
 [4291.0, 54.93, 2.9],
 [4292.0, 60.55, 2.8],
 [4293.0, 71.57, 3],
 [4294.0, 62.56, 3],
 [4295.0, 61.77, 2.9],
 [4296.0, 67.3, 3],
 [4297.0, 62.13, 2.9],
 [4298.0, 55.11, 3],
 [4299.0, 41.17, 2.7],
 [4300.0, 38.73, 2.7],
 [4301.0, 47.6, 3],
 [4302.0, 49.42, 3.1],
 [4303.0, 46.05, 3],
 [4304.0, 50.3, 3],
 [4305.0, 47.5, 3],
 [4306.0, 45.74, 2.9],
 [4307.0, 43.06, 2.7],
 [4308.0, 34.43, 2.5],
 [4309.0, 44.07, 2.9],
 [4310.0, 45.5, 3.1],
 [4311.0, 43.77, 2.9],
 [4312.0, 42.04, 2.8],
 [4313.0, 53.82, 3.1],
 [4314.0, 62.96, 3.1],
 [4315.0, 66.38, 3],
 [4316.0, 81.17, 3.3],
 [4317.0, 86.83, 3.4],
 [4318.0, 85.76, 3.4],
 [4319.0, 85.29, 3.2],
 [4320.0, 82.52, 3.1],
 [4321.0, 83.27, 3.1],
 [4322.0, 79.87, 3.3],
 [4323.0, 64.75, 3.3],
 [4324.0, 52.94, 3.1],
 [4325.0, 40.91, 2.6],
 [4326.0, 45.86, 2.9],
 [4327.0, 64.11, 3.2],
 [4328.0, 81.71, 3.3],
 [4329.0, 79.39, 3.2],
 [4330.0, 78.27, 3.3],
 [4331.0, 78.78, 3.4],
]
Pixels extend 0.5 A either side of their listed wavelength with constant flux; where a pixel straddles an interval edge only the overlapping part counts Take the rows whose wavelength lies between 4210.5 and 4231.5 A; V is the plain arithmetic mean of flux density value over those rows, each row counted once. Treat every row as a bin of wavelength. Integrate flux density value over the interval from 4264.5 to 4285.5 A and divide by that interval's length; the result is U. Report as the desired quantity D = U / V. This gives 0.99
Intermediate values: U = 63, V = 63.6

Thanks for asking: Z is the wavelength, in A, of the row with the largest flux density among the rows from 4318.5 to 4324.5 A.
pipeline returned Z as 4319.0 A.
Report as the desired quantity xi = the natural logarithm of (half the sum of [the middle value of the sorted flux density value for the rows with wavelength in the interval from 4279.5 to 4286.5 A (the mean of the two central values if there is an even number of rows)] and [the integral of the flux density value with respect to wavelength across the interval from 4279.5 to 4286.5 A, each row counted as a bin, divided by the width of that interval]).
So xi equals 4.16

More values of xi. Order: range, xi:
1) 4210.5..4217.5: 4.24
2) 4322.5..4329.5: 4.14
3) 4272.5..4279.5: 4.13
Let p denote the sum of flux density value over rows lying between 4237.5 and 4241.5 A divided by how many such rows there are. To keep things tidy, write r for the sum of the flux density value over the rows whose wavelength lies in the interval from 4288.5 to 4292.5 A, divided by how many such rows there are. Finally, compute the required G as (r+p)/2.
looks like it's 60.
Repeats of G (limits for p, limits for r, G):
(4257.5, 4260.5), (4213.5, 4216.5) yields 66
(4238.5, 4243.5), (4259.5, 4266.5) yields 67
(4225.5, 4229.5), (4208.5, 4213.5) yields 60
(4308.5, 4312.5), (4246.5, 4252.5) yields 53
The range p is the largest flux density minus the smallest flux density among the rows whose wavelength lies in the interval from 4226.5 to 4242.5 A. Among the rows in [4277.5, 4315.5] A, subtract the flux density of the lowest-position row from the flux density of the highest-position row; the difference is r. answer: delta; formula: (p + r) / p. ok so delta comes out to 0.9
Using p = 43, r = -4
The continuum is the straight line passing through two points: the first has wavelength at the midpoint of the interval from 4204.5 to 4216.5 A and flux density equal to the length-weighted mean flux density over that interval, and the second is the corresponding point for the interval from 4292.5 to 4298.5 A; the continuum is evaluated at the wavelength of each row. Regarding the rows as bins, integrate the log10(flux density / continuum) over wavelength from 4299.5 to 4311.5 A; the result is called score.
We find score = -1.8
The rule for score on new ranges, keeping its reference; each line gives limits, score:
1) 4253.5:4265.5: -0.2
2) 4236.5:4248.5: 0.1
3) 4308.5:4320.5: 0.1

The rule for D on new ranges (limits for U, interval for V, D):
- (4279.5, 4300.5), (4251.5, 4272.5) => 0.94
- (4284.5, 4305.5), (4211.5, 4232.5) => 0.86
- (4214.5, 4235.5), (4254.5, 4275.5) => 1.00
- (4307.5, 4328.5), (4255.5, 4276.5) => 1.02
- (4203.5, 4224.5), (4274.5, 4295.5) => 1.12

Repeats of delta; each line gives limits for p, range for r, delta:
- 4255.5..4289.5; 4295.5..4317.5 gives 1.5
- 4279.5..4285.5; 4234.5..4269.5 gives 1.4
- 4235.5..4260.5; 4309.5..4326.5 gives 1.0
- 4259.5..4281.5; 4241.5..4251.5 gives 0.5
